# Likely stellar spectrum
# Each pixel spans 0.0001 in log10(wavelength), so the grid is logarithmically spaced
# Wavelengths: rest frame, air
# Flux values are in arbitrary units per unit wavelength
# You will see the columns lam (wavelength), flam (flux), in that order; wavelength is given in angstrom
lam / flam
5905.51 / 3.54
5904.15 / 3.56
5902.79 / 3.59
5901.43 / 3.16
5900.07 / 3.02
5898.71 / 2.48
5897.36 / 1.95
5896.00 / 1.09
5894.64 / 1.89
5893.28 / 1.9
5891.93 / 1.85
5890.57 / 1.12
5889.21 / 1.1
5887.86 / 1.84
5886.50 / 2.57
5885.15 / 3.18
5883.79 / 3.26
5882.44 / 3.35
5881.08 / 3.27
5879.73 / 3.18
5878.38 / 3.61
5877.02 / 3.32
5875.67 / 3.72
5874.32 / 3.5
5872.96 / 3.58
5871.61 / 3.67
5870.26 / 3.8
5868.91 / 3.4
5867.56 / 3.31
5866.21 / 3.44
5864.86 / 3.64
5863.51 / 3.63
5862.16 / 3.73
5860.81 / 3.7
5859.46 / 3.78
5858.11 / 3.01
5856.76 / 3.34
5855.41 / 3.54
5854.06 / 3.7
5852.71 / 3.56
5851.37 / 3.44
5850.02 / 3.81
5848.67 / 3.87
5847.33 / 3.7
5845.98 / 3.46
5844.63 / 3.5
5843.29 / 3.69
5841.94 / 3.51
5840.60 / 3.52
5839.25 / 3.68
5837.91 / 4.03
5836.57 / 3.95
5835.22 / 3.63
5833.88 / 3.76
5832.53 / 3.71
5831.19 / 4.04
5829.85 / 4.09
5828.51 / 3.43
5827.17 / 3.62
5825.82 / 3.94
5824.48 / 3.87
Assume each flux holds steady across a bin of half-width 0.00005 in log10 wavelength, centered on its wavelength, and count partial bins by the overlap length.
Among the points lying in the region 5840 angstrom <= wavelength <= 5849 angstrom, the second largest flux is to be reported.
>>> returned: 3.7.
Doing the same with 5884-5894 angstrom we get 2.57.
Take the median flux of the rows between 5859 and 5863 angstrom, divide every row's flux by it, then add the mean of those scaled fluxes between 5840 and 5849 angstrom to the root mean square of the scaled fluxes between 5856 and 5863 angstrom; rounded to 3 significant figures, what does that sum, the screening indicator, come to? 1.91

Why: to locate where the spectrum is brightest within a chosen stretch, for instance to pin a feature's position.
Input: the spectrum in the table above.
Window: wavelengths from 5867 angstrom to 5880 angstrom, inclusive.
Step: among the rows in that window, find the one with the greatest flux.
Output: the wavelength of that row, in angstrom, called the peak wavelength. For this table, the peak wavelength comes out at 5870.26 angstrom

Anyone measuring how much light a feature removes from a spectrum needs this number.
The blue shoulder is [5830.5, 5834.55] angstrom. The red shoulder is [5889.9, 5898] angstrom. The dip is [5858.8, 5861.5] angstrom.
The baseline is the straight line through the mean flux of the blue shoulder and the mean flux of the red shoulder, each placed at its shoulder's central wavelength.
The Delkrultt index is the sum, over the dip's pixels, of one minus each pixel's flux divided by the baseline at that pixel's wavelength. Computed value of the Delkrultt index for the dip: -0.63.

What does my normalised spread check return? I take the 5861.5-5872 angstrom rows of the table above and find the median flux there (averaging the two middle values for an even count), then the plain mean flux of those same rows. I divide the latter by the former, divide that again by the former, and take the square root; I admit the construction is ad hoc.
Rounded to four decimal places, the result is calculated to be 0.5203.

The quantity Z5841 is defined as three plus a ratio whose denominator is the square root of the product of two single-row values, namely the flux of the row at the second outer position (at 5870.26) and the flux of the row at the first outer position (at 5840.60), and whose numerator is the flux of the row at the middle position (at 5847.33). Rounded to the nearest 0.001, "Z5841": 4.012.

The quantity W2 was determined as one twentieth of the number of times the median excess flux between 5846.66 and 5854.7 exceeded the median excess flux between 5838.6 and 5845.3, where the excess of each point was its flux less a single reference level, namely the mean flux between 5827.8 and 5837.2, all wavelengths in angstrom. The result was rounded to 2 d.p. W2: 0.02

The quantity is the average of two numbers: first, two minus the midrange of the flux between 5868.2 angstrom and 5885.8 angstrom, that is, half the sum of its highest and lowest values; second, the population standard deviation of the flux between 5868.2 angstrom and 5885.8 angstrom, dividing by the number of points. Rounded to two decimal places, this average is -0.64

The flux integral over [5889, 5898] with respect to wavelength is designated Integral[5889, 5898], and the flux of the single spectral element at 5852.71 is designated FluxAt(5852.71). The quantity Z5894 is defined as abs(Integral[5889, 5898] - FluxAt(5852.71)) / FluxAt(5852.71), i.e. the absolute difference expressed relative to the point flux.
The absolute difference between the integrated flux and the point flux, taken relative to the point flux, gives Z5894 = 3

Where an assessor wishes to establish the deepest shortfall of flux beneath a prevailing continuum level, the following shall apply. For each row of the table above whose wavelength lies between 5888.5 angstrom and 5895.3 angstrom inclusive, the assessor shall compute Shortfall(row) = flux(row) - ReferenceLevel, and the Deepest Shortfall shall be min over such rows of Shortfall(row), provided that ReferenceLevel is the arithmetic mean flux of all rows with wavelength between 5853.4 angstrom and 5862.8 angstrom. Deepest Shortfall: -2.4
